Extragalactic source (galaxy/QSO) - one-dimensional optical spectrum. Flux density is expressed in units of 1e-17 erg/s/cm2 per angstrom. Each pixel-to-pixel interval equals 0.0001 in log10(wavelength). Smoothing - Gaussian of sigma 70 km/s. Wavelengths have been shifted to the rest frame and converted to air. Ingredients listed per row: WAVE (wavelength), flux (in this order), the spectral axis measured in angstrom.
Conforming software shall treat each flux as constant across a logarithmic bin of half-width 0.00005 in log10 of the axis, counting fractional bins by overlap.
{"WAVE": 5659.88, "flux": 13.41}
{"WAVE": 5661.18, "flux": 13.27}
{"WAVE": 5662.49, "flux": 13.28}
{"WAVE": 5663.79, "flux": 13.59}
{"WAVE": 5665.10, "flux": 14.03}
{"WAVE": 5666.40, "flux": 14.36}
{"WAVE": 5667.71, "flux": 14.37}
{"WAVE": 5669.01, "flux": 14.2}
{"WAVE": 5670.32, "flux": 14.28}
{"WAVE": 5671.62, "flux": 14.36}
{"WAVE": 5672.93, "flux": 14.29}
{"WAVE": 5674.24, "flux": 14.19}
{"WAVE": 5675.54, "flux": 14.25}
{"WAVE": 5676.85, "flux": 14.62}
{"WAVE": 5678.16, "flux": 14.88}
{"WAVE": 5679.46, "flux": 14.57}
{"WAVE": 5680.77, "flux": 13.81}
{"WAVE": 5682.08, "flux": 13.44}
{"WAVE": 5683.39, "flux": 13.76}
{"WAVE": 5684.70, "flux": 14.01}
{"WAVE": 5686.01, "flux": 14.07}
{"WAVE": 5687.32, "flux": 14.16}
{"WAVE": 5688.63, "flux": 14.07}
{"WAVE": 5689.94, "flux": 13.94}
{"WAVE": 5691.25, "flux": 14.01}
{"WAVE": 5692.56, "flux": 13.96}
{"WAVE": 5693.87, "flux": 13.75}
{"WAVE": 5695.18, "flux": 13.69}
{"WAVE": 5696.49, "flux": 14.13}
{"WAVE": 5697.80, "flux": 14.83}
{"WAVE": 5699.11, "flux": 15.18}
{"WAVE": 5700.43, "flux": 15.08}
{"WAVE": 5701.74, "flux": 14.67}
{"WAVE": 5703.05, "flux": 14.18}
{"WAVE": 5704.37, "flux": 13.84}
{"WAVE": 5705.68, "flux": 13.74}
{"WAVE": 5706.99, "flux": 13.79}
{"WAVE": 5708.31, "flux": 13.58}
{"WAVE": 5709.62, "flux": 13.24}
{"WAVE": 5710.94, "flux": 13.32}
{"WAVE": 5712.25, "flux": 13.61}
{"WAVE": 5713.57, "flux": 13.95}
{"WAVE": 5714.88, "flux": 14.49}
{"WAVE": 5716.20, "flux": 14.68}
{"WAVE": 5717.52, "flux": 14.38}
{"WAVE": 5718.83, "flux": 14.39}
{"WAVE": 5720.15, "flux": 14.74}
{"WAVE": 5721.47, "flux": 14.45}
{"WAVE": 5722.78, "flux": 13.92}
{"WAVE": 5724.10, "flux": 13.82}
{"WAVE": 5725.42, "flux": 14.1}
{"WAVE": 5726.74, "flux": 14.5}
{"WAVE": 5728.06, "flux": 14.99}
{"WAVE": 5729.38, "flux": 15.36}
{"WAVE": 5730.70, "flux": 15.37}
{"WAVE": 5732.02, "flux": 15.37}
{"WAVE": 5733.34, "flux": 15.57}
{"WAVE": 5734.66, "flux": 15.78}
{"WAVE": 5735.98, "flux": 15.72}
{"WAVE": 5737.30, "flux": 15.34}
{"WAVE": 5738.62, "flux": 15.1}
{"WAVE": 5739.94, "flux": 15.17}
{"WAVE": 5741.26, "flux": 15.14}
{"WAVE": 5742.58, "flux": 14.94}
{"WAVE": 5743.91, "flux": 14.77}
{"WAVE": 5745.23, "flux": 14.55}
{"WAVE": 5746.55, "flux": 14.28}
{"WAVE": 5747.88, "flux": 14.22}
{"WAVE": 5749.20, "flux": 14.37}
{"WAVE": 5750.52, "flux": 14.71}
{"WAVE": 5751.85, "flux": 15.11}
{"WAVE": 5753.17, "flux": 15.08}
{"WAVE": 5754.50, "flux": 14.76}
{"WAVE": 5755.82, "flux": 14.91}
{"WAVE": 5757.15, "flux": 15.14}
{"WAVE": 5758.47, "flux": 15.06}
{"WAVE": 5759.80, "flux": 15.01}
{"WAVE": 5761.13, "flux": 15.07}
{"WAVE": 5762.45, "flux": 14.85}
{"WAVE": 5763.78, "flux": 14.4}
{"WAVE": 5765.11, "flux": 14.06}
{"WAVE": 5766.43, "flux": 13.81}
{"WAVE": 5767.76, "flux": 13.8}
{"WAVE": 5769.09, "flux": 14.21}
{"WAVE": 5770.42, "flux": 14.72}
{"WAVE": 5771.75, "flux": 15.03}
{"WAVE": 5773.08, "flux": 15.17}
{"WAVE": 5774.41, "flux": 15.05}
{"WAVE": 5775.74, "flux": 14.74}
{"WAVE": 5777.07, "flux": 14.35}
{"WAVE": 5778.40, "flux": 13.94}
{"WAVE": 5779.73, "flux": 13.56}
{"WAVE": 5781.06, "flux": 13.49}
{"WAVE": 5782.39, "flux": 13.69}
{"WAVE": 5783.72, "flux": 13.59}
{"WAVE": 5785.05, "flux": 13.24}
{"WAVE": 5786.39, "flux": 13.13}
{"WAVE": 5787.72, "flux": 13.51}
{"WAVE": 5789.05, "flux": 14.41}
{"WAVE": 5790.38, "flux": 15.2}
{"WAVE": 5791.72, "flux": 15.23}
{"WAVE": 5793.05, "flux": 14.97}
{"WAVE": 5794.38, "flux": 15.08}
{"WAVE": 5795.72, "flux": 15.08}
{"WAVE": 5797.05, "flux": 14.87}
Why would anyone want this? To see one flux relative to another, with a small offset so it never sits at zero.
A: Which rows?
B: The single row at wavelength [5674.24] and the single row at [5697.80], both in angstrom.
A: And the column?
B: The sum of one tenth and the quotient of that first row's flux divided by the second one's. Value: 1.06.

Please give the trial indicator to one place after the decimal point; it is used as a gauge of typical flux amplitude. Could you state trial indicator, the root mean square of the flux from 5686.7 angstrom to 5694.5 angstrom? 14.0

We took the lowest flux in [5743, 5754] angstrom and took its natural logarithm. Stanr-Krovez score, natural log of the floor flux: 2.65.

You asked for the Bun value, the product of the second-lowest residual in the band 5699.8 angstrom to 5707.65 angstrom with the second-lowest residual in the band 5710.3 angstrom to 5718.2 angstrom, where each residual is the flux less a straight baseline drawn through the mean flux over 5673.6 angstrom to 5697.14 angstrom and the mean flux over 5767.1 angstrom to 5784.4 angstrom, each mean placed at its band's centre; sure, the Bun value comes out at 0.17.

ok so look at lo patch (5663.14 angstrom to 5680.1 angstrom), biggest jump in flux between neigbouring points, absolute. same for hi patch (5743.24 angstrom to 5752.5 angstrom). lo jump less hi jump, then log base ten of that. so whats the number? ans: -1.4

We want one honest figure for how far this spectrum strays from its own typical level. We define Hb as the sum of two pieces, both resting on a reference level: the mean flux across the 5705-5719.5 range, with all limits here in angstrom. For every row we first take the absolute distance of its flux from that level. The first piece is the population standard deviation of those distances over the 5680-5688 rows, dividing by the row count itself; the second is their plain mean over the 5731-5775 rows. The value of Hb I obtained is 1.08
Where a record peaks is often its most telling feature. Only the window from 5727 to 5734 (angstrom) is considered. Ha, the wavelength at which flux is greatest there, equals 5733.34 angstrom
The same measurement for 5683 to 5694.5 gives 5687.32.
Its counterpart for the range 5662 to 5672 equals 5667.71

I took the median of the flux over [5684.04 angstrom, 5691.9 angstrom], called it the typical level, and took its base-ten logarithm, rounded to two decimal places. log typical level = 1.15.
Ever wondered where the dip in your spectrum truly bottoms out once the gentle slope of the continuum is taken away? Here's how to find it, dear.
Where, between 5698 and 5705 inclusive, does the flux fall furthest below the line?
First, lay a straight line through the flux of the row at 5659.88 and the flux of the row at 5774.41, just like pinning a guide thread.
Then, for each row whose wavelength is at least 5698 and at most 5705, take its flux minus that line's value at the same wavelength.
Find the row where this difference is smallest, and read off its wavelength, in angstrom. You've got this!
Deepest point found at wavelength 5704.37 angstrom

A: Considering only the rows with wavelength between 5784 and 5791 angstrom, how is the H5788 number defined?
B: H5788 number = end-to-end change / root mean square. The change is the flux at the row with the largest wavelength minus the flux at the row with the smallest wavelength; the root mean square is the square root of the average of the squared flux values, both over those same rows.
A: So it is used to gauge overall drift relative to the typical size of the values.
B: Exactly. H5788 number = 0.14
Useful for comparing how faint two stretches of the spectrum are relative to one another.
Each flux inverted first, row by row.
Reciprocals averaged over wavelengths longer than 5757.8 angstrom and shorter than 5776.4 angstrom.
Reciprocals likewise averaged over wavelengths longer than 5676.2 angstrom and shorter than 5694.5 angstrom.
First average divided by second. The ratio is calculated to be 0.96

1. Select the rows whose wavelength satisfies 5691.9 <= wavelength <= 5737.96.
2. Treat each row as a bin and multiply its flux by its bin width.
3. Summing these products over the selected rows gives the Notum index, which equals 665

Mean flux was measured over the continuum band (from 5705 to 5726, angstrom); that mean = 14.0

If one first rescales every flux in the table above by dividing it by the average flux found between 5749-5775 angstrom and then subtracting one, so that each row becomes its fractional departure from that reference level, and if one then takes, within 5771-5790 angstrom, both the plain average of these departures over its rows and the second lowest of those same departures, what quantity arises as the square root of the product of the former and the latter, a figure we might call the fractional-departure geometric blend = 0.07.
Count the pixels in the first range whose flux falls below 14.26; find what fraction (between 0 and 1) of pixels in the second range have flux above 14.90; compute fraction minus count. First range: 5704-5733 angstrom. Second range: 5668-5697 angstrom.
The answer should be -11.0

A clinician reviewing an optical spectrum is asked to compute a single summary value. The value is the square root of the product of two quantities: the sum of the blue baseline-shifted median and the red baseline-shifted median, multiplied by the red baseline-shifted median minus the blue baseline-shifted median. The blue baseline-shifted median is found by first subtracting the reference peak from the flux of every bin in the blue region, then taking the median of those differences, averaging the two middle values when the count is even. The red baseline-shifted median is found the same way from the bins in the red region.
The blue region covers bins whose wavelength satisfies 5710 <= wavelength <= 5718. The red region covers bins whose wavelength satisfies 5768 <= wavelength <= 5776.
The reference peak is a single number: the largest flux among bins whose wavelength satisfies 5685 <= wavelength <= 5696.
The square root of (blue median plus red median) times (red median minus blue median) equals 0.72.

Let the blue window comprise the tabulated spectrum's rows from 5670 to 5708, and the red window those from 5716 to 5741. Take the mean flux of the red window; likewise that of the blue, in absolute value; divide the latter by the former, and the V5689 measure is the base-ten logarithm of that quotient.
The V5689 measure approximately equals -0.021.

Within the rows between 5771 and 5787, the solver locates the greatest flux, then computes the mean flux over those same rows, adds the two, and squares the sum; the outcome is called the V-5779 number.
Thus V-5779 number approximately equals 856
